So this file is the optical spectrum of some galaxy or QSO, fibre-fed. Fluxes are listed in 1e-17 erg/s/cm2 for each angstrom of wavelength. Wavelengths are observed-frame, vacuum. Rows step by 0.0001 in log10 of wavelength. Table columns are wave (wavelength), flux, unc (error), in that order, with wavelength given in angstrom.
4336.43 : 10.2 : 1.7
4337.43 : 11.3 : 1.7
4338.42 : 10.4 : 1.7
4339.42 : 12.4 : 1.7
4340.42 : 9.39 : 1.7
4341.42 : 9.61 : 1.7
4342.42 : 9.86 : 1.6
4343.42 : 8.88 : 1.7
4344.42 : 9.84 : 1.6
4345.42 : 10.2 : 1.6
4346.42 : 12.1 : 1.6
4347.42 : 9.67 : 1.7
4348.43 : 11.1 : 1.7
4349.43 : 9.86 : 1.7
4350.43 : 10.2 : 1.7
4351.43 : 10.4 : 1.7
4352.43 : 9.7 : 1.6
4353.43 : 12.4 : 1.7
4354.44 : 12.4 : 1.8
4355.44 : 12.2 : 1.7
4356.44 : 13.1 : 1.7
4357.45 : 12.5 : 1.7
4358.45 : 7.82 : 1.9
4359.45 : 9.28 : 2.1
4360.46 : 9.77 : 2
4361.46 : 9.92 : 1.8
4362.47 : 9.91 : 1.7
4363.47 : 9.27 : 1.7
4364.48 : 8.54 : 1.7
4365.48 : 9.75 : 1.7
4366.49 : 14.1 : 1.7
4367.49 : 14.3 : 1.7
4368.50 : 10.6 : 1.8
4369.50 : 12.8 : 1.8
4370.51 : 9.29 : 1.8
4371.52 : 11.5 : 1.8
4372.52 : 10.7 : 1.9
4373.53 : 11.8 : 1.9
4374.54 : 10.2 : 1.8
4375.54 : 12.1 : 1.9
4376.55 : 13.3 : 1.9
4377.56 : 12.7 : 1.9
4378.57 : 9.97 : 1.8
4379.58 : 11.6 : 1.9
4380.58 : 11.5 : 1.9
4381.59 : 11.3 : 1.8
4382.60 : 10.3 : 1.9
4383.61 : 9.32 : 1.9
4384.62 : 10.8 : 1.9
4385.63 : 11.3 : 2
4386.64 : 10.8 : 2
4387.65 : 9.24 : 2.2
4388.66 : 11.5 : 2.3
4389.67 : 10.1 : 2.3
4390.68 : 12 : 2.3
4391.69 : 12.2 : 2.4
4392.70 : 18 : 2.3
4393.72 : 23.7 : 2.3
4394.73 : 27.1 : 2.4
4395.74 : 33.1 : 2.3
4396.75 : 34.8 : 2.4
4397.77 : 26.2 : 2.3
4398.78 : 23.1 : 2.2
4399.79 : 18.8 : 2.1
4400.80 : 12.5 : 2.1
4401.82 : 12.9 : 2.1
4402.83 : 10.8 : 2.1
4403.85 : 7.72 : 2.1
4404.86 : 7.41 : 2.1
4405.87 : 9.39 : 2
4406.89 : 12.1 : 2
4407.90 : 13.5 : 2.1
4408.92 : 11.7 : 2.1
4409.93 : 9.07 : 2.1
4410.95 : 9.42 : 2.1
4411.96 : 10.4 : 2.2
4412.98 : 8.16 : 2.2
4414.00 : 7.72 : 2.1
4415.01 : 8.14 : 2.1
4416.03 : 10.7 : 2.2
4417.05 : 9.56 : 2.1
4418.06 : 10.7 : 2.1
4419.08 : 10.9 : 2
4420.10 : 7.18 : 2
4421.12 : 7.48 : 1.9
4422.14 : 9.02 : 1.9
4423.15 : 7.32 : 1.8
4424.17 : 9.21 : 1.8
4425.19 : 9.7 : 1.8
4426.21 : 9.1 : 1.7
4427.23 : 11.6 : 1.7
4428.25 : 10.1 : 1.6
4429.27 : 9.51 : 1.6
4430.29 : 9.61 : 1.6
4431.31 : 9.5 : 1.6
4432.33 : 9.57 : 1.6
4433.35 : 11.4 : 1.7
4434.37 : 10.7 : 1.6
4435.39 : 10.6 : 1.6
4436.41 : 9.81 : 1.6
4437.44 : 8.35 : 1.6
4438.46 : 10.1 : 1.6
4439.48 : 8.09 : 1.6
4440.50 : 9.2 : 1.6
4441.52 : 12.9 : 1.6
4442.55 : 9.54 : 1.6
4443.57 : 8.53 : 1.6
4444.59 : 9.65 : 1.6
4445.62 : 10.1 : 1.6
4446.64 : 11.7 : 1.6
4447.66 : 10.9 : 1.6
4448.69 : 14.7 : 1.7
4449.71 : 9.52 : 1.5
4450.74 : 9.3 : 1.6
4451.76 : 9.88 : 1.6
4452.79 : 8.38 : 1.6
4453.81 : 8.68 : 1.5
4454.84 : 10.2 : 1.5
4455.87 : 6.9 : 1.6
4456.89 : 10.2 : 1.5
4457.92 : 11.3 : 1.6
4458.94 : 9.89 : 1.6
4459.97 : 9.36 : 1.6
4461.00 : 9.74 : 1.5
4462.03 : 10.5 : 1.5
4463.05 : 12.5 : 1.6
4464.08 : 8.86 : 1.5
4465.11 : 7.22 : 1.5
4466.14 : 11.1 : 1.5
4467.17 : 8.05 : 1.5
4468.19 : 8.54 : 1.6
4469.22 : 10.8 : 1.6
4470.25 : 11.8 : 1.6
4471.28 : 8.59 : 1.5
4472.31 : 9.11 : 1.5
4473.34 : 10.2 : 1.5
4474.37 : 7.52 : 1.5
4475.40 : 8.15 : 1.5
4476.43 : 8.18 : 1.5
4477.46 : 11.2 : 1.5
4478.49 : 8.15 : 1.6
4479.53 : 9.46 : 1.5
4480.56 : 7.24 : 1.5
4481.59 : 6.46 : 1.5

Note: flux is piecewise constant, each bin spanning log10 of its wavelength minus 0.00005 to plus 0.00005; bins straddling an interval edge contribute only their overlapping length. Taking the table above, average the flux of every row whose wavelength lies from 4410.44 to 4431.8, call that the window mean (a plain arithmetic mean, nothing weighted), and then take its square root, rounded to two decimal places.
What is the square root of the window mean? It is 3.05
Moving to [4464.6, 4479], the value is 3.03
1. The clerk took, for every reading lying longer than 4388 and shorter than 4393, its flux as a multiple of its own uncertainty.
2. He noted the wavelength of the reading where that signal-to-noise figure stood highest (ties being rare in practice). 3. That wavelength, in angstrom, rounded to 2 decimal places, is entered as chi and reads 4392.70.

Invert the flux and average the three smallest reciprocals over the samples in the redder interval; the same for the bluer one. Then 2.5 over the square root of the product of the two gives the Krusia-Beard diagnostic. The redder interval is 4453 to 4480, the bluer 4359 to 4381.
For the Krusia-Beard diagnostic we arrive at 32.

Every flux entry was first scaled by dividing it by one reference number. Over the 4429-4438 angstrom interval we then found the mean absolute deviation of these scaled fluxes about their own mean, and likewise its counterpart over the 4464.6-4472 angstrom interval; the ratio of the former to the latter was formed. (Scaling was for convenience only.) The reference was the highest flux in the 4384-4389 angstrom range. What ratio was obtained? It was 0.4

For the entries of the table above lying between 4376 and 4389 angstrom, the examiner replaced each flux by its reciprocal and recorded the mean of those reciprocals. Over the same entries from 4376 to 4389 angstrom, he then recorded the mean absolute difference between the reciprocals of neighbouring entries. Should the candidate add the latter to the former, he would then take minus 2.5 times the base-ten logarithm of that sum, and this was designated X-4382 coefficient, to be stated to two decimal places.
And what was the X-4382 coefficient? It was 2.48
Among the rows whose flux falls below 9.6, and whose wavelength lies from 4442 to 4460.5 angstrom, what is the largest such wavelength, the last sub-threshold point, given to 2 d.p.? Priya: 4459.97 angstrom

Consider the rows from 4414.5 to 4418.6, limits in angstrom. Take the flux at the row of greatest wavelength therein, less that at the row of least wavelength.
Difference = 3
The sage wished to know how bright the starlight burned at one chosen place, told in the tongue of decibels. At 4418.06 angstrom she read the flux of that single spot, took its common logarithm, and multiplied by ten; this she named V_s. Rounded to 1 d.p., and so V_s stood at 10.3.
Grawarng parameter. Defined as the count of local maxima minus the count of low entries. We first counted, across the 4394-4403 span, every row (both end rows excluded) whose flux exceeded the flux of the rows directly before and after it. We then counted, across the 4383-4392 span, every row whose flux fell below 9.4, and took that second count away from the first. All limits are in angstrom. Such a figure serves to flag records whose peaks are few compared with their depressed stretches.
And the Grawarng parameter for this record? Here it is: 0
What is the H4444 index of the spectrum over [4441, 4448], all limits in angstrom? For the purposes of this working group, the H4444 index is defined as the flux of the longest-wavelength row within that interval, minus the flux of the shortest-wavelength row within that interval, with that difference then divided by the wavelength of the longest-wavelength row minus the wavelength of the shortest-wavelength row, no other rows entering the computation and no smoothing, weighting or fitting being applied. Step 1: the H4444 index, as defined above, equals -0.33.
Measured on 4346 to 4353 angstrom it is -0.40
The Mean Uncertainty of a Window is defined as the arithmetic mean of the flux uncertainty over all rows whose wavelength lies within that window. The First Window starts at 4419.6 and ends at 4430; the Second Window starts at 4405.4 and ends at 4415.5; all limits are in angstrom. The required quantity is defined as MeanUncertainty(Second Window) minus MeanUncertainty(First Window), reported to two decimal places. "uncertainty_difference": 0.32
